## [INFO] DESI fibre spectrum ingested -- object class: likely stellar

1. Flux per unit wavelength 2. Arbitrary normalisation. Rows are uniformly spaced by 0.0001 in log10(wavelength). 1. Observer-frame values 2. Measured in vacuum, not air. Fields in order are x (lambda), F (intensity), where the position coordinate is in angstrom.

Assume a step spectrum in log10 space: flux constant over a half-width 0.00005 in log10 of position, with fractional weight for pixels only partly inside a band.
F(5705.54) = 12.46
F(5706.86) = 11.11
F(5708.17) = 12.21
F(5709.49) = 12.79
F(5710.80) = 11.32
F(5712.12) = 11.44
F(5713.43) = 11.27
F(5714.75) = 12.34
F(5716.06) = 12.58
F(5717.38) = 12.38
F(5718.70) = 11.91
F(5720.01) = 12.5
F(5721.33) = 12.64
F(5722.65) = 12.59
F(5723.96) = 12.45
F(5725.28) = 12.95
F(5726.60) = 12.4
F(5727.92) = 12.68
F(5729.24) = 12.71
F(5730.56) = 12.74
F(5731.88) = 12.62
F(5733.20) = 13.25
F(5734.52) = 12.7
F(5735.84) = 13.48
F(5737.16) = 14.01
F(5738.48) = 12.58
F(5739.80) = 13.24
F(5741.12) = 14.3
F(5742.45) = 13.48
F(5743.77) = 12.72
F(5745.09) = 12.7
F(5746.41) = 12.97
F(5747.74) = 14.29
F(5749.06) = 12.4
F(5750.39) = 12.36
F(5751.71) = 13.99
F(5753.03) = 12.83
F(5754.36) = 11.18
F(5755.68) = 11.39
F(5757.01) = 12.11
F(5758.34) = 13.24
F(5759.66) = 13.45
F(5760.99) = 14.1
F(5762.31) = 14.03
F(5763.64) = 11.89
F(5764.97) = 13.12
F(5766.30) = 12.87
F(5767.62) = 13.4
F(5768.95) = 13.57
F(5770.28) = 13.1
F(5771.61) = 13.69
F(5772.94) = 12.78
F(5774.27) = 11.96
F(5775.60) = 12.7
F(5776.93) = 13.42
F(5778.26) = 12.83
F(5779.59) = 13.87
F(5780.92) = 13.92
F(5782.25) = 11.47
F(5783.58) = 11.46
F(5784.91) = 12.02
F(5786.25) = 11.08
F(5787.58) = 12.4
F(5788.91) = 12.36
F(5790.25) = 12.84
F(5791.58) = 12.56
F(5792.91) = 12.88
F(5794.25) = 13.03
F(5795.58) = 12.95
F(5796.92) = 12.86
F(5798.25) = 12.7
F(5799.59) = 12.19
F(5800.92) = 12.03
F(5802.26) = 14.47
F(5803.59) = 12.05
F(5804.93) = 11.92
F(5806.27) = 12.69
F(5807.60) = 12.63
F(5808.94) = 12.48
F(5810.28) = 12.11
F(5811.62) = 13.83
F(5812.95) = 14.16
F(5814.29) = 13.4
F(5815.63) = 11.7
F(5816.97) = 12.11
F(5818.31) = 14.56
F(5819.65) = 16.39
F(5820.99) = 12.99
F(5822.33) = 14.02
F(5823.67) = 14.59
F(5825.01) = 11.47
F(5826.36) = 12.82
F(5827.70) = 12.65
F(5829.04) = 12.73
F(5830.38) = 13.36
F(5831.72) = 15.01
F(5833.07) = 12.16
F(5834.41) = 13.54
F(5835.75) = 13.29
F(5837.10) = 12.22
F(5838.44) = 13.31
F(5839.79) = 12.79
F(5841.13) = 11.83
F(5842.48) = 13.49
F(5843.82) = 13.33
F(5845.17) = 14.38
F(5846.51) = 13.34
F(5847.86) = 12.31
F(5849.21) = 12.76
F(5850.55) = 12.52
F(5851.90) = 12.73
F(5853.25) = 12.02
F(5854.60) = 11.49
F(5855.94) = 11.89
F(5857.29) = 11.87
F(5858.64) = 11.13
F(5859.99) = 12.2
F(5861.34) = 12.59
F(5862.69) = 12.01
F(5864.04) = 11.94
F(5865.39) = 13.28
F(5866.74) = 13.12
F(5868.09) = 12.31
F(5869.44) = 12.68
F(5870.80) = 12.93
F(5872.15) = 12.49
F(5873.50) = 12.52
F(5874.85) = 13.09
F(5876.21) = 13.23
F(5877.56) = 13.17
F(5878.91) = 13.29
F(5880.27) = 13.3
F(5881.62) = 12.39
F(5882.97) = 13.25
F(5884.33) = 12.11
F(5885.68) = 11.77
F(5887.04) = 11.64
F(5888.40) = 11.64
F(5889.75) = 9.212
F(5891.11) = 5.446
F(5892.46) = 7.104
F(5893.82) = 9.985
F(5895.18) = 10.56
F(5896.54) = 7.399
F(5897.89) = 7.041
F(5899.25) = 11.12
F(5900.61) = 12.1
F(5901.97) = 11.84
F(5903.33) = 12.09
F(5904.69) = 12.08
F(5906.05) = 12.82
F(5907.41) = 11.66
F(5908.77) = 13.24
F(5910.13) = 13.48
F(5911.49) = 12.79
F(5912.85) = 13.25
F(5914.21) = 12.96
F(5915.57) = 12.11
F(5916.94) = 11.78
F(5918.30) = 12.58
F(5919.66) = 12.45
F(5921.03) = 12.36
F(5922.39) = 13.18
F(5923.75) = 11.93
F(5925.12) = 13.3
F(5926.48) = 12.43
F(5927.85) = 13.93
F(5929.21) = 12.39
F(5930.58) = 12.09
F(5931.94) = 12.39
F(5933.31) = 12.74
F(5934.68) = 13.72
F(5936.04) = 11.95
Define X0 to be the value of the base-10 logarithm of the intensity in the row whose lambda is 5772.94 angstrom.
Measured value 1.11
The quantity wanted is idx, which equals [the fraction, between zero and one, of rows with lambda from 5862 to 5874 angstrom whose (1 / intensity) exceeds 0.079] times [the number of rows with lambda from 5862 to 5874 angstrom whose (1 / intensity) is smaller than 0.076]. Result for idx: 0.56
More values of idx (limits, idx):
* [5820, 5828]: 0.67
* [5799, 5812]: 1.40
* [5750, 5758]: 0.67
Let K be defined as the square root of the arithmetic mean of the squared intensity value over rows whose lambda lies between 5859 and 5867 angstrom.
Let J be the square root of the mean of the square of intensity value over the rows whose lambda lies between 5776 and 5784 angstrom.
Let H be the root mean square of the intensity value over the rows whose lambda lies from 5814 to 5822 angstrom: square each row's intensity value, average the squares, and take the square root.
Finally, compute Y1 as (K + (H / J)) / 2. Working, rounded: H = 14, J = 12.9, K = 12.5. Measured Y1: 6.8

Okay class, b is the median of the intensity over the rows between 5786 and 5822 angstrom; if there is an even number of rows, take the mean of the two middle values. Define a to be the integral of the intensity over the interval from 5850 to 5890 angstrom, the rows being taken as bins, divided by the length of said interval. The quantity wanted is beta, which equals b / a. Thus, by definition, 1.027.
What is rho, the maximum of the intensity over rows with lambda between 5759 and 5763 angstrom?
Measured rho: 14.1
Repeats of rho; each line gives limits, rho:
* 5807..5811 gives 12.63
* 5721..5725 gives 12.64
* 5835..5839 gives 13.31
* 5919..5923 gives 13.18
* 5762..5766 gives 14.03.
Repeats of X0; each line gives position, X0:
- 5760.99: 1.15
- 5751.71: 1.15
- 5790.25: 1.11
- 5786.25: 1.04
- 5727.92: 1.10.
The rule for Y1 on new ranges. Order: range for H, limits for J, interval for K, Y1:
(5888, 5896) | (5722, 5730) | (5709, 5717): 6.4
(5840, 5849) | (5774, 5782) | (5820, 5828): 7.1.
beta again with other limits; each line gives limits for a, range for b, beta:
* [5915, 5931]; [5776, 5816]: 1.009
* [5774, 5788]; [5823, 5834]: 1.023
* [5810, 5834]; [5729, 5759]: 0.954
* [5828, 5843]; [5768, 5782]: 1.016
